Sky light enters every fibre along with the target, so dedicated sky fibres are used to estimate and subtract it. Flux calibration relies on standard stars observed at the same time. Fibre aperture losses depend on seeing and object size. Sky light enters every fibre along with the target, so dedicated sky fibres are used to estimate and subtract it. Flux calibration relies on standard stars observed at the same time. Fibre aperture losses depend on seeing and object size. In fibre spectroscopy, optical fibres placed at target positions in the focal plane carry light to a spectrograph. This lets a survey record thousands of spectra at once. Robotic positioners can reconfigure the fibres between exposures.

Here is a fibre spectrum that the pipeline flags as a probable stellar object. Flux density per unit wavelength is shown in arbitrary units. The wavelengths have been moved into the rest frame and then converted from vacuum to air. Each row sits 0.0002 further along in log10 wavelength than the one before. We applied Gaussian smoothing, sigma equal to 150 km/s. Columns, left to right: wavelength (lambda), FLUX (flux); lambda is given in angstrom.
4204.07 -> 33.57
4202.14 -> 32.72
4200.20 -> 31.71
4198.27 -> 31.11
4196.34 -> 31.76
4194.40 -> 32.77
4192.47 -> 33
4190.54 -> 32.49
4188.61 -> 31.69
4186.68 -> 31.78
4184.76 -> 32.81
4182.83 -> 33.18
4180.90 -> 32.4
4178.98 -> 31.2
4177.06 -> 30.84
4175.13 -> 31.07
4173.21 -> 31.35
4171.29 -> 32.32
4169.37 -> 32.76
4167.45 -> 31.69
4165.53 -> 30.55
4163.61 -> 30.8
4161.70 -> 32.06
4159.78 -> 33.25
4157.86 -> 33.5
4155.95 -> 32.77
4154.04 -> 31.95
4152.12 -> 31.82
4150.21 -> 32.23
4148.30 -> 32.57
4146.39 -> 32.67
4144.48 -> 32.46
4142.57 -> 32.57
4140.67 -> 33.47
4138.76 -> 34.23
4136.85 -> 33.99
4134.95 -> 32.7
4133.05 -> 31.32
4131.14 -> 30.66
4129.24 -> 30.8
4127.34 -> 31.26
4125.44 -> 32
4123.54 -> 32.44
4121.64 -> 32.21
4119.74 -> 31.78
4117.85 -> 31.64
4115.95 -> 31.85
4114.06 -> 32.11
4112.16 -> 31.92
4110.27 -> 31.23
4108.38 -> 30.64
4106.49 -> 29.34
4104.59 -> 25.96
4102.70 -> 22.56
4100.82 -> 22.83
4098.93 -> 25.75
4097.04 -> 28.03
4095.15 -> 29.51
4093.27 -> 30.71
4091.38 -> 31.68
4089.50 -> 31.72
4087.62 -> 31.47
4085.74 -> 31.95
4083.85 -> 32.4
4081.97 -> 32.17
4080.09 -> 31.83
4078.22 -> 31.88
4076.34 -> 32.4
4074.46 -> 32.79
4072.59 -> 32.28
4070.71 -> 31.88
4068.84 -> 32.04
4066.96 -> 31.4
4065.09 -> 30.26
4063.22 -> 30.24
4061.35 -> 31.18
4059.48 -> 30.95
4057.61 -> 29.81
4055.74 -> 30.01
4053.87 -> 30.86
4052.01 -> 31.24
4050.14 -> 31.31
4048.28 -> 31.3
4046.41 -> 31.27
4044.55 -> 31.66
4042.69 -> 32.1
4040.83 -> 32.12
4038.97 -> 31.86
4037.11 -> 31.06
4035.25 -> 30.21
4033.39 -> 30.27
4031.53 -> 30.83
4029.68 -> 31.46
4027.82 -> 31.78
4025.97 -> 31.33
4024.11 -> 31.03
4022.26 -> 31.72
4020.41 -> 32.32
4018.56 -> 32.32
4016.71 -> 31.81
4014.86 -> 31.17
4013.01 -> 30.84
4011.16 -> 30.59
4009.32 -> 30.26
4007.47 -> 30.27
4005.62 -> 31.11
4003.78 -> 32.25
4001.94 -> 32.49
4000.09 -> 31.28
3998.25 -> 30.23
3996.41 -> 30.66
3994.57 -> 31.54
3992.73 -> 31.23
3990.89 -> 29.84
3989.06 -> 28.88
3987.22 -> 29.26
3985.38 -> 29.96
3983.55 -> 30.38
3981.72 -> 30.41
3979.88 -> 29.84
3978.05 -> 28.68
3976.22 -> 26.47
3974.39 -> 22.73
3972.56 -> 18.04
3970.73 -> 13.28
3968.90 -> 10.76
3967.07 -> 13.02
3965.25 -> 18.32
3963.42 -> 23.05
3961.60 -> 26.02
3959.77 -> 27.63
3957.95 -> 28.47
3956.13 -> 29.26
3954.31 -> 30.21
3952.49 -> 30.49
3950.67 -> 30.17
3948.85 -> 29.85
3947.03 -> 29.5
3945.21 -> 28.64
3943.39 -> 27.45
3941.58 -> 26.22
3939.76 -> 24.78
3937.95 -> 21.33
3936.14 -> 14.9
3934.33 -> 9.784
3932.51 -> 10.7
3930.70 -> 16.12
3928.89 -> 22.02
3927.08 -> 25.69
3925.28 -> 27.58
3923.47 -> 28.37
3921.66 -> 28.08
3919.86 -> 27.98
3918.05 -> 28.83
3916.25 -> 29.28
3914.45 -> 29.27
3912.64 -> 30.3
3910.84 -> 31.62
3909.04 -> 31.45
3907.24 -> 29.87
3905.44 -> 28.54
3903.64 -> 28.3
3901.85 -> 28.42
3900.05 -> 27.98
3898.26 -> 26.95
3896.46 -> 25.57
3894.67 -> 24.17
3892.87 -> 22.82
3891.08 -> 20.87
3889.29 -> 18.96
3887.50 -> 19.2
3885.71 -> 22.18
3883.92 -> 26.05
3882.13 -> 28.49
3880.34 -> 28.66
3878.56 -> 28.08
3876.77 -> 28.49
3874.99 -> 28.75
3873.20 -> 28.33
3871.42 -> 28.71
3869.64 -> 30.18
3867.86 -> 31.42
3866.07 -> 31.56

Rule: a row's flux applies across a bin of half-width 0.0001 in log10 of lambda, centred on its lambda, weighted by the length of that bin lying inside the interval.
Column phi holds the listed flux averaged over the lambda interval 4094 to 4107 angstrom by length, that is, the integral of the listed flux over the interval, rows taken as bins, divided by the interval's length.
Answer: 26.2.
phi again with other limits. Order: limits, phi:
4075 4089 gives 32.0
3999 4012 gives 31.2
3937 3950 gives 26.8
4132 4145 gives 33.0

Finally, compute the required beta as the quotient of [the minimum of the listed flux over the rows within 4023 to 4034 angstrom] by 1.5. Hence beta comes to 20.2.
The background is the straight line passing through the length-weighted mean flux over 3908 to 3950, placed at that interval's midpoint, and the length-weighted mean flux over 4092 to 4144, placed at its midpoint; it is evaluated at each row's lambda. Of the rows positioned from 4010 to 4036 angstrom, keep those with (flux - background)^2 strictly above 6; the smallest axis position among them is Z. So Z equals 4011.16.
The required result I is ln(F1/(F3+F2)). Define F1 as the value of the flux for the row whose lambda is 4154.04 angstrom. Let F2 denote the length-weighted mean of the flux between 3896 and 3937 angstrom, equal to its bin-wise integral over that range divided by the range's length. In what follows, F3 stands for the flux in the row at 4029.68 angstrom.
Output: -0.58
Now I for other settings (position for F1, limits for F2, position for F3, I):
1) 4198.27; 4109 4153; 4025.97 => -0.71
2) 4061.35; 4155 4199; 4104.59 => -0.62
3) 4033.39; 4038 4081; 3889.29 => -0.51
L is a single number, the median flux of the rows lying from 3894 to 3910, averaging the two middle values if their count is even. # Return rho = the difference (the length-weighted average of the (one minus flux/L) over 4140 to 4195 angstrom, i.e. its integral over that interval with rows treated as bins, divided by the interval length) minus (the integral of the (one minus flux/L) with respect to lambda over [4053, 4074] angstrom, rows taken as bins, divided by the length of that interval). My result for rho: -0.04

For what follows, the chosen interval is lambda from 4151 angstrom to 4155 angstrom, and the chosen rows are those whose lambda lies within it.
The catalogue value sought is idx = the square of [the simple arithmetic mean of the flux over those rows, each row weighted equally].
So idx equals 1017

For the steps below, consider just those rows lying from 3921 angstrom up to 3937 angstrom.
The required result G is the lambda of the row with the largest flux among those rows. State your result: 3923.47 angstrom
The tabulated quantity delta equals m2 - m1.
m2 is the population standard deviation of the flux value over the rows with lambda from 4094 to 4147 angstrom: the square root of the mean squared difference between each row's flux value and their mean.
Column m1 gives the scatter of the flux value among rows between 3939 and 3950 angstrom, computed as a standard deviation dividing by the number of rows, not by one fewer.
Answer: 1.2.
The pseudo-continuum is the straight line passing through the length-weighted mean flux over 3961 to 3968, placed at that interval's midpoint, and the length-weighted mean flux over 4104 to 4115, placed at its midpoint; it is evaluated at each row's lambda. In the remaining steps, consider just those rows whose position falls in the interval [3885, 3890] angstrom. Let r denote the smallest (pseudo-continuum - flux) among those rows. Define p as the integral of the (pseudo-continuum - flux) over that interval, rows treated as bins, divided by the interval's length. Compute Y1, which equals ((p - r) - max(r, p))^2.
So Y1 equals 65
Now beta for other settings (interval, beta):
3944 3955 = 19.1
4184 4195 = 21.1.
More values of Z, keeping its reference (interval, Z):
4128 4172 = 4136.85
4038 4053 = 4038.97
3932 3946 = 3932.51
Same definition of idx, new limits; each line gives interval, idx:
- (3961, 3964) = 602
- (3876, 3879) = 800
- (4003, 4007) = 1004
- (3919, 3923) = 786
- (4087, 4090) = 998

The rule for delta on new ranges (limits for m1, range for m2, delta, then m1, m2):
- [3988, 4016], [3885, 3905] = 2.5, 0.88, 3.4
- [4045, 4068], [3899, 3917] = 0.7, 0.55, 1.2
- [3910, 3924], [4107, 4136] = -0.5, 1.15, 0.6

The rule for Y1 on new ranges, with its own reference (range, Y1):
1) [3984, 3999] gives 91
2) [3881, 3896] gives 214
